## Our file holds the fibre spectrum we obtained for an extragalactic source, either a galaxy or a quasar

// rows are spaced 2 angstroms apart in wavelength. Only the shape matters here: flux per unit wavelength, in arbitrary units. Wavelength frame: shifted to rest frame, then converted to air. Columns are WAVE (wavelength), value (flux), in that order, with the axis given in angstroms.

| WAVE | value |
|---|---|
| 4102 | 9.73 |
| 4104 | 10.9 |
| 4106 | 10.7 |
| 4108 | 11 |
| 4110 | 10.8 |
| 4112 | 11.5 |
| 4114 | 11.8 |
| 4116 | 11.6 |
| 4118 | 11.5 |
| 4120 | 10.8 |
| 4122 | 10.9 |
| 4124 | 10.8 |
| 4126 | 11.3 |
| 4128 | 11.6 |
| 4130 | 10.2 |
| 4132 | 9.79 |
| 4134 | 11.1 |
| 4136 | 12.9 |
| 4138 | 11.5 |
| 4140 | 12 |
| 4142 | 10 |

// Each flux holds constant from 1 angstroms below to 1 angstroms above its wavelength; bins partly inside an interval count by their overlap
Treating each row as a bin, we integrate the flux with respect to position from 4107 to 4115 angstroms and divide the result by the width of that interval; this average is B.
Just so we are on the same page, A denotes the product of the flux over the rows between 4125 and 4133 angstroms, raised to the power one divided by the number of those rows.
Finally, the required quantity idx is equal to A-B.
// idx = -0.6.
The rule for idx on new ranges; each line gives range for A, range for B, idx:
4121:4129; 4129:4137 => 0.1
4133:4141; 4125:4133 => 1.1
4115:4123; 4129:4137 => 0.2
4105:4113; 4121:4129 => -0.2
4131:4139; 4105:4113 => 0.3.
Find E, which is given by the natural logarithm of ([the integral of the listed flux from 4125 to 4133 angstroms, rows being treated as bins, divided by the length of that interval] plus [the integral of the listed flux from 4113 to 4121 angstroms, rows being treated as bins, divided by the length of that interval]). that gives 3.10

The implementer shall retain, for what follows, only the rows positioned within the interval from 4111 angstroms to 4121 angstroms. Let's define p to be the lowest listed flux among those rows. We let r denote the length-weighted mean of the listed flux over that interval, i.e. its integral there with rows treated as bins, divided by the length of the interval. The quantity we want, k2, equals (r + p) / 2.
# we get 11.1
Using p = 10.8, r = 11.4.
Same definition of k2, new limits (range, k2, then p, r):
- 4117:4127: 10.9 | 10.8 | 11.1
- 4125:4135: 10.3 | 9.79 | 10.8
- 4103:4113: 10.8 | 10.7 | 11.0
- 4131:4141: 10.6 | 9.79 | 11.5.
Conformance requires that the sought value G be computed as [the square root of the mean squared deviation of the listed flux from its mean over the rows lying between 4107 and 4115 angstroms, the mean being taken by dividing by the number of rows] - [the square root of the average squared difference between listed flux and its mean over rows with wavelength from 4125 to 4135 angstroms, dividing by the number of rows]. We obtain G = -0.3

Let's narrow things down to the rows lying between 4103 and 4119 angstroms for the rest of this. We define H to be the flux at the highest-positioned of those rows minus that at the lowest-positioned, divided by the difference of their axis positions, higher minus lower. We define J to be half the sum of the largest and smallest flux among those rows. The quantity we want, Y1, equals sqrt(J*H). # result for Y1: 0.7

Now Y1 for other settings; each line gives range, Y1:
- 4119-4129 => 1.1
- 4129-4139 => 1.4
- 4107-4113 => 1.2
